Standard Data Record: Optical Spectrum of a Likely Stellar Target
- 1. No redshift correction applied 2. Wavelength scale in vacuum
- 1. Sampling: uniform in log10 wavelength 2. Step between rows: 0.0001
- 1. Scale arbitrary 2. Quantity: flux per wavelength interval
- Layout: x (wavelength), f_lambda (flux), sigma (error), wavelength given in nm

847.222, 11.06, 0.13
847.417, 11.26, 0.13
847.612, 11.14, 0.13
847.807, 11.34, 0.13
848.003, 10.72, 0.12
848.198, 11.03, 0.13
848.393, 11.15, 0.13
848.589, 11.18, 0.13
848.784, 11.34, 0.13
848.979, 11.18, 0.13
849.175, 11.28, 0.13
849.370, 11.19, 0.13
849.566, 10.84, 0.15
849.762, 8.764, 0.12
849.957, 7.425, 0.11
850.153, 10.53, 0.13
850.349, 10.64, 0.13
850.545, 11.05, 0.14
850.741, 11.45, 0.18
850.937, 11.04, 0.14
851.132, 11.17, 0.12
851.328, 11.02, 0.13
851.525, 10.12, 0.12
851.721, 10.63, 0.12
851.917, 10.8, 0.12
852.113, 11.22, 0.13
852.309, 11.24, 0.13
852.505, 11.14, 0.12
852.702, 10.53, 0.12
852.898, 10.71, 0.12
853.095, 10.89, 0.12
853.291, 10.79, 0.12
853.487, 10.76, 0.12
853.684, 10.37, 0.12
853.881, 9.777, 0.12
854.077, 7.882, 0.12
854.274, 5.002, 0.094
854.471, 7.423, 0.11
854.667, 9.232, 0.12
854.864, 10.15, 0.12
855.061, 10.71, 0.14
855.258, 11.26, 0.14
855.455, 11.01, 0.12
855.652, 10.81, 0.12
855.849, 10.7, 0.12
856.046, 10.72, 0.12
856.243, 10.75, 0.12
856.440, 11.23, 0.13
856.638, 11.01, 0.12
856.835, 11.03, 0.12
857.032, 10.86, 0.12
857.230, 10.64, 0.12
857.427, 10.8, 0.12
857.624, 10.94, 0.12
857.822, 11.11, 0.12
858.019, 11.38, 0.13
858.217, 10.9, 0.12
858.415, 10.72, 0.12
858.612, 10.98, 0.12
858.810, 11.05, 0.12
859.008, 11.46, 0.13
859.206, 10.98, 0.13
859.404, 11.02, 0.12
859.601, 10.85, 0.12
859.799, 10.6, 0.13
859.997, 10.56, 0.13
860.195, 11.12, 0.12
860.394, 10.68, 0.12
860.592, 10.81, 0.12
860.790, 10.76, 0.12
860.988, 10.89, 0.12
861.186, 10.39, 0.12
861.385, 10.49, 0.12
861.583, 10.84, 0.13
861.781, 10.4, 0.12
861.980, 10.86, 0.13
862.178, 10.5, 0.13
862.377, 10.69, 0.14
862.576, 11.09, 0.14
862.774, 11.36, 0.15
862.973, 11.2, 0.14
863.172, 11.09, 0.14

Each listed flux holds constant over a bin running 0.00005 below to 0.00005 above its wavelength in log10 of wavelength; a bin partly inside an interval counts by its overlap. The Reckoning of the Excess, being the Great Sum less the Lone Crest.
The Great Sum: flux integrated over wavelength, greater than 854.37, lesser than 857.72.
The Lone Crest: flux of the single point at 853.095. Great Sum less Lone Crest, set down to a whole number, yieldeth 24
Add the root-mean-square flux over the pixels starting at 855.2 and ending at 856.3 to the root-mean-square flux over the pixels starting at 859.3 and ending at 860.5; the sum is 21.68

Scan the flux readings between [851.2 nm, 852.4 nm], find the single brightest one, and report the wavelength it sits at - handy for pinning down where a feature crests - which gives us 852.309 nm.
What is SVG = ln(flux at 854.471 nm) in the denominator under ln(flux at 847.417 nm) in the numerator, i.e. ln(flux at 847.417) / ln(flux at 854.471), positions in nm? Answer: 1.21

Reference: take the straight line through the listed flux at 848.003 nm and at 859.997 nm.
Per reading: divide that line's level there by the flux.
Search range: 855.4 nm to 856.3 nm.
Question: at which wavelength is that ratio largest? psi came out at 855.849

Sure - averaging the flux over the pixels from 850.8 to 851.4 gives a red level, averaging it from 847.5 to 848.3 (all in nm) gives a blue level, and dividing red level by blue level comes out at 1.00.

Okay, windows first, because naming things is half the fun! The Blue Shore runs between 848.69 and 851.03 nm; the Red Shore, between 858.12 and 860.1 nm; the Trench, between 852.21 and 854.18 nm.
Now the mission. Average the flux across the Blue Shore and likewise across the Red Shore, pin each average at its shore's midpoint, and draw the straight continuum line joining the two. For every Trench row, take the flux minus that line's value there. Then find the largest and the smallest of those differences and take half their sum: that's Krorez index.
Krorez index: -1.1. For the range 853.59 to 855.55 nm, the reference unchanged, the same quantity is -2.6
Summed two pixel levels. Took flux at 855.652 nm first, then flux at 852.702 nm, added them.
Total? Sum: 21.3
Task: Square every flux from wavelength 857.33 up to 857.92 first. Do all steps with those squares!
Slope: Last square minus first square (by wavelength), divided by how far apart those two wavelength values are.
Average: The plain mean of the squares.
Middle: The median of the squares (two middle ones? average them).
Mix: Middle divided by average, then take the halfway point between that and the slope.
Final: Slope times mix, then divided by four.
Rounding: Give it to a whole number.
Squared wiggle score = 39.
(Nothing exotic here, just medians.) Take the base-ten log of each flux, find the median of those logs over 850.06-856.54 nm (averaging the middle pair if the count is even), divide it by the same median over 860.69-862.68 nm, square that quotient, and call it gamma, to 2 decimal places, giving 1.00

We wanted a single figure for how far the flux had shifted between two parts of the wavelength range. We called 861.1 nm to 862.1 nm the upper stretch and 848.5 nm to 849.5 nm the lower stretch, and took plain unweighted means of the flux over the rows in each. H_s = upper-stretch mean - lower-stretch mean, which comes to -0.6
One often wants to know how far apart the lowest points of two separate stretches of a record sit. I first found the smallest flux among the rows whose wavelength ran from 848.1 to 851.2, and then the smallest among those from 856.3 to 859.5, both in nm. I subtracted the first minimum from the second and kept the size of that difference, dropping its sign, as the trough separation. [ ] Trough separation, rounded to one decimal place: 3.2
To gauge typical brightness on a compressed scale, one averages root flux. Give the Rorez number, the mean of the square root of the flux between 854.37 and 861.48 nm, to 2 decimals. 3.27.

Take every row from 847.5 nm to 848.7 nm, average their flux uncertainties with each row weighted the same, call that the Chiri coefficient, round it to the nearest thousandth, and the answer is 0.128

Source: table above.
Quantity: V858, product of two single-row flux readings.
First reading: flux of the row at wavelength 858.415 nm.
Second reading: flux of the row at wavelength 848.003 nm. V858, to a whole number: 115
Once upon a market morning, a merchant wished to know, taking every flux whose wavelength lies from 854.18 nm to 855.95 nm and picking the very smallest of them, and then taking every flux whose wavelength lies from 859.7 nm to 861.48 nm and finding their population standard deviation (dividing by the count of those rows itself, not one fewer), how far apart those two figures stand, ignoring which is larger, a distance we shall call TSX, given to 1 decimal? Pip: 4.8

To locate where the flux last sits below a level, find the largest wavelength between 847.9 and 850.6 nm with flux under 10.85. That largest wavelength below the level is 850.349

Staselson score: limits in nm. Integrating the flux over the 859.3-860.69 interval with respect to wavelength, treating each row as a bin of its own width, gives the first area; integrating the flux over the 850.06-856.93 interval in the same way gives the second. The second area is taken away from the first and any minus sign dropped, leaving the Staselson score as 57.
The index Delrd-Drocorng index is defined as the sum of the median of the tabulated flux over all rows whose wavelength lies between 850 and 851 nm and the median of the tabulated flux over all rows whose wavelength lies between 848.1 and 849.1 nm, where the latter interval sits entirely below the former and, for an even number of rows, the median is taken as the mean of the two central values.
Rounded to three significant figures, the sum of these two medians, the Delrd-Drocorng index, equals 22.2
